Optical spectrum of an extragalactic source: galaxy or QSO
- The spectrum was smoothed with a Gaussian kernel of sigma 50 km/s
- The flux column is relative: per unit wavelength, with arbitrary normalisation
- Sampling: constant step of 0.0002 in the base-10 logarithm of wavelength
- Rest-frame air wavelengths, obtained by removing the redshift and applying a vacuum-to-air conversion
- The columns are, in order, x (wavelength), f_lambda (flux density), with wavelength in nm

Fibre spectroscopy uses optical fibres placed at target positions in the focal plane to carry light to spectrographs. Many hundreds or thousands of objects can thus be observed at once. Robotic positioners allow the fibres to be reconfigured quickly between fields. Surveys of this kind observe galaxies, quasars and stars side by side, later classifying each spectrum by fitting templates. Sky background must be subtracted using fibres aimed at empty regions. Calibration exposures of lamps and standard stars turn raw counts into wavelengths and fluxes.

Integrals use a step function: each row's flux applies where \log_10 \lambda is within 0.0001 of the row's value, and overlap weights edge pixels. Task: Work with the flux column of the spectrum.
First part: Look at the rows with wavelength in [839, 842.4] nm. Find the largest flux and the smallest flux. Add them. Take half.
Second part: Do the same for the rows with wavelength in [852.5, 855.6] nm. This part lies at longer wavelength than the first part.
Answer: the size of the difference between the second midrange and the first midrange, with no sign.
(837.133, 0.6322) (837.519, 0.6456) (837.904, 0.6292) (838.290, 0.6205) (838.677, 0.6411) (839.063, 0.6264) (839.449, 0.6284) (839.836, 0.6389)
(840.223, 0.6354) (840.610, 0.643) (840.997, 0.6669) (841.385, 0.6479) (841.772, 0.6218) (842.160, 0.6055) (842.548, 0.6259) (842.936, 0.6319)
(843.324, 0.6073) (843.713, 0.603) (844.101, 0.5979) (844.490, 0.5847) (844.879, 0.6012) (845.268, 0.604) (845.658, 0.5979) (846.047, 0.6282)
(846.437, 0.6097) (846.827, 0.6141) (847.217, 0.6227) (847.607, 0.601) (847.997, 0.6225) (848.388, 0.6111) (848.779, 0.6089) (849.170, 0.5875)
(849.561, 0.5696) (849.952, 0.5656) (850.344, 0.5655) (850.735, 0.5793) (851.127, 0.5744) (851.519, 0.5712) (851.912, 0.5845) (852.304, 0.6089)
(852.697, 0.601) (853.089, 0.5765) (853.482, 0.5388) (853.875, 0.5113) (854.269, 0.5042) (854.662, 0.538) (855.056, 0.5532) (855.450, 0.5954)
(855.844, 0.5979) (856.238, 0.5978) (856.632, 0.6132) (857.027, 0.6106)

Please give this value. 0.08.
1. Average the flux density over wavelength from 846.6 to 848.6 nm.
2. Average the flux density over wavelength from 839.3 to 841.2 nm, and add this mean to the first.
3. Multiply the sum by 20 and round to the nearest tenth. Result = 25.1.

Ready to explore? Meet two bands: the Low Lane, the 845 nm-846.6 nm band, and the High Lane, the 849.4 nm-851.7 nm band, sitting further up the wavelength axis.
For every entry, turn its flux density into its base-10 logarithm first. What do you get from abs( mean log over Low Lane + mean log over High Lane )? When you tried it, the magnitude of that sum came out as 0.458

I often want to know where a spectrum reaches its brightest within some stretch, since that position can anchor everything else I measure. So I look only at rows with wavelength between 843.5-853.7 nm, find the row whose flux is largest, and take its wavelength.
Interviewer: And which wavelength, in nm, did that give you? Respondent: 846.047 nm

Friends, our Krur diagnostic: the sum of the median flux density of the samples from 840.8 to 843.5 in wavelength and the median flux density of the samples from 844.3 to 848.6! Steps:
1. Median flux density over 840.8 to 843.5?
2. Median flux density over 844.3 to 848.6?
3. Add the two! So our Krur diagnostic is 1.24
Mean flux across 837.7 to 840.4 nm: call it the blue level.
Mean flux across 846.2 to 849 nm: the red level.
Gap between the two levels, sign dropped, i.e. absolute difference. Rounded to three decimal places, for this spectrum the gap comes 0.019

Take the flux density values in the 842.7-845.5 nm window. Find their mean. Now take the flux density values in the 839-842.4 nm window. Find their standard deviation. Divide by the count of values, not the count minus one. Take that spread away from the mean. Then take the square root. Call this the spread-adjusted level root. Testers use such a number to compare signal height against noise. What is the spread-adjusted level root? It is 0.767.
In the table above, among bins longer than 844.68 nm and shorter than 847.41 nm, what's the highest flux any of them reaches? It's 0.6282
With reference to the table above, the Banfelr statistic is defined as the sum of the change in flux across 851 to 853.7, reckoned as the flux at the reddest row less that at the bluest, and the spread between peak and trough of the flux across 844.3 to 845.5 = -0.016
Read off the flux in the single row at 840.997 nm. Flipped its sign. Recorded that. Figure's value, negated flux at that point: -0.67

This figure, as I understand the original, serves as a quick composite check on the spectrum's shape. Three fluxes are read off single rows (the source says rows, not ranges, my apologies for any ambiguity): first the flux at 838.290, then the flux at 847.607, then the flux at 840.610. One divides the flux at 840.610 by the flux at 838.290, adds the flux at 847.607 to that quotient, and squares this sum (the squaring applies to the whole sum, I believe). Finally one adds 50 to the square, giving 52.7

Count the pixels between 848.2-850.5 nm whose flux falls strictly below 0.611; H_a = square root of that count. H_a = 2.2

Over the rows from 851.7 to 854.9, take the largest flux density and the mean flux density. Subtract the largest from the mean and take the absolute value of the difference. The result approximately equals 0.051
